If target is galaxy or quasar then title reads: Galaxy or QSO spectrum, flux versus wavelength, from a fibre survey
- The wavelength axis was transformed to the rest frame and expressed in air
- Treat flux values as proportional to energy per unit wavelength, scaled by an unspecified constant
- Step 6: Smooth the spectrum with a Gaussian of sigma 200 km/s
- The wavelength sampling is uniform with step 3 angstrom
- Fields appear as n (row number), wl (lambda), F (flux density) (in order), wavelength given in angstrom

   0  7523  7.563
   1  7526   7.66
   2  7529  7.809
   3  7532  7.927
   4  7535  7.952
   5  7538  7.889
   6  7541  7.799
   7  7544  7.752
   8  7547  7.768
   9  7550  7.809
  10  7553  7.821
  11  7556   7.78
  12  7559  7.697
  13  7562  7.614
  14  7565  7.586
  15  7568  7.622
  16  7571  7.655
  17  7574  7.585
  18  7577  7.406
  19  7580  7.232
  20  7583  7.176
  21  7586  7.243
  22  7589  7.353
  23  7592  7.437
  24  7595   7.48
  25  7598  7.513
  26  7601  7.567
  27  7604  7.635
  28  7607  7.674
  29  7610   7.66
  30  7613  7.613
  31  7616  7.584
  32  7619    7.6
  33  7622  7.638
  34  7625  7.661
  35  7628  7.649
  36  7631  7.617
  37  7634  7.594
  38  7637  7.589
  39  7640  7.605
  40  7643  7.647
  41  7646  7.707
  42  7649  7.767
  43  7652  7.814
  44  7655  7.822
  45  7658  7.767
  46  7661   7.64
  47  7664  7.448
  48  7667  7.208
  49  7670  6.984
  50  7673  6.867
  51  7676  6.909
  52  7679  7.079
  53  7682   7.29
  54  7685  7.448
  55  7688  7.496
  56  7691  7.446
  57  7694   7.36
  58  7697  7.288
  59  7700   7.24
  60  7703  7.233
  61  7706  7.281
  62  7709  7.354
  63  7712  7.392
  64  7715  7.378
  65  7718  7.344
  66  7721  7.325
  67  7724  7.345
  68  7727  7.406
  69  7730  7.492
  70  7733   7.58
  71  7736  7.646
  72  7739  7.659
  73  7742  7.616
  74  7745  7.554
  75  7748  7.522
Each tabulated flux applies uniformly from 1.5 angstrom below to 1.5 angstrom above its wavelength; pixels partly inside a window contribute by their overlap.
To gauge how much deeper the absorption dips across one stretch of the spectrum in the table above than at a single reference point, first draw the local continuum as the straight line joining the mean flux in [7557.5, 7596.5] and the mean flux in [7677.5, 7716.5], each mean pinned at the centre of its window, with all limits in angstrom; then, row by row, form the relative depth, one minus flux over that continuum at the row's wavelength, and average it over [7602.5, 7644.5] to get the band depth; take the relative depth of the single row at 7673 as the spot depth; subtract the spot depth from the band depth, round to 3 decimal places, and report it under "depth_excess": -0.095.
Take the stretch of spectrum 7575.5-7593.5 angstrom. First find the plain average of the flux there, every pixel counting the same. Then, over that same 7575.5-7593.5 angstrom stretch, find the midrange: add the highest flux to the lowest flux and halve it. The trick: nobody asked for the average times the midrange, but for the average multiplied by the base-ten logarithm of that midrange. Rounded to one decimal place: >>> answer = 6.3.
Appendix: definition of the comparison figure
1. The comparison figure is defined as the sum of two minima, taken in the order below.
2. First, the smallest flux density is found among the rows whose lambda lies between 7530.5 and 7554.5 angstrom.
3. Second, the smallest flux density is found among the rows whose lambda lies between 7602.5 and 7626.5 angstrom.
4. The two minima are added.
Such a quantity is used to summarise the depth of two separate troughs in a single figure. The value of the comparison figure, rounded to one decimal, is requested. 15.3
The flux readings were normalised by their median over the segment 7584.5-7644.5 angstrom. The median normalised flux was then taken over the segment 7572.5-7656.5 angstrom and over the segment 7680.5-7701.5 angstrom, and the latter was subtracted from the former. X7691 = 0.032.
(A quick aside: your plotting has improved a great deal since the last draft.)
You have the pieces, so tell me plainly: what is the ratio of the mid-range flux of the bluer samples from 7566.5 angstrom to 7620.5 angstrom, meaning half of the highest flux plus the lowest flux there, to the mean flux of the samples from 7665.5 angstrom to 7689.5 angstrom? 1.037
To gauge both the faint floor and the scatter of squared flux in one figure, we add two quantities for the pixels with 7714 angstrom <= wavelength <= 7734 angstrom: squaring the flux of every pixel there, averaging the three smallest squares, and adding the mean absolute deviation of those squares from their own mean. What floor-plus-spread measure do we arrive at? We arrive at 54.9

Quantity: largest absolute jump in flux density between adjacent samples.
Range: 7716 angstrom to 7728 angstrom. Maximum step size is 0.061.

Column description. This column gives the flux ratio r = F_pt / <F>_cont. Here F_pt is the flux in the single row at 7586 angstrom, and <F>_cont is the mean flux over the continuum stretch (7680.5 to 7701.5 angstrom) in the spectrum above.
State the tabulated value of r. 0.98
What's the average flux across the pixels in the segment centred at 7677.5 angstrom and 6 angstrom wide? 6.99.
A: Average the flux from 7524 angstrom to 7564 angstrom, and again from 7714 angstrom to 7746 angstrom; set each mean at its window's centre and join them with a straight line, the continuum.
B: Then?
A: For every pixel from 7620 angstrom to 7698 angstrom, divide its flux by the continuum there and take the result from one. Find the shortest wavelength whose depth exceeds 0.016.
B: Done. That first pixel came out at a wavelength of 7664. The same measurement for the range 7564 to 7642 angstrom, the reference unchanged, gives 7565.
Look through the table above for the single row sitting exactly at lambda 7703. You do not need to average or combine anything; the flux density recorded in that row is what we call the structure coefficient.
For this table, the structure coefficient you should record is 7.233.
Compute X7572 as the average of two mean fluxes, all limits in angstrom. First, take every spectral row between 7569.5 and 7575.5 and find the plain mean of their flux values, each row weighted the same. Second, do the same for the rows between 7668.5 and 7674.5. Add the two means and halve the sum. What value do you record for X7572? 7.27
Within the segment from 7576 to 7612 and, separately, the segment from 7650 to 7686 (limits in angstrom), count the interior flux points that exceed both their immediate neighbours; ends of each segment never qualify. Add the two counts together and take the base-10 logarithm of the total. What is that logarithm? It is 0.30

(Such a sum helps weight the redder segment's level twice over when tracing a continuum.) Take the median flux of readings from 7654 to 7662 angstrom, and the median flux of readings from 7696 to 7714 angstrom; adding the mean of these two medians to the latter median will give 14.8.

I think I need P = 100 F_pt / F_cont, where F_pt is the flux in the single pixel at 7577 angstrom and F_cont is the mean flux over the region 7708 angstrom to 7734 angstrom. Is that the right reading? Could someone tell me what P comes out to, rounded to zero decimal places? 100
